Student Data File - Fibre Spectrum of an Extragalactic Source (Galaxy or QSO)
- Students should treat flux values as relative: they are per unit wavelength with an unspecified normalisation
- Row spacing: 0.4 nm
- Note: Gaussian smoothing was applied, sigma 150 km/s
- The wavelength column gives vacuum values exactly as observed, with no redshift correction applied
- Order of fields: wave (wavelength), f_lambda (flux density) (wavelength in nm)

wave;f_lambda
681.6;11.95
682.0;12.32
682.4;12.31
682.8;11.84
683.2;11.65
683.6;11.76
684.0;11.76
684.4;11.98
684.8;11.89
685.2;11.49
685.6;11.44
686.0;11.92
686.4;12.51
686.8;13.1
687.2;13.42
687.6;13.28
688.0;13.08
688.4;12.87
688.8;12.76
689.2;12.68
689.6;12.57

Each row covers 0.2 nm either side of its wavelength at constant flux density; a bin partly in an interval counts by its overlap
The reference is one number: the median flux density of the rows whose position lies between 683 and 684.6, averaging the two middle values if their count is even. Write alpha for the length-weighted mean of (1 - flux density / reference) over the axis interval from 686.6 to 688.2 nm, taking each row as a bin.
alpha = -0.12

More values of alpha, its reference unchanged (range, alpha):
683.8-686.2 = 0.00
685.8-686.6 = -0.04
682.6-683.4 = 0.00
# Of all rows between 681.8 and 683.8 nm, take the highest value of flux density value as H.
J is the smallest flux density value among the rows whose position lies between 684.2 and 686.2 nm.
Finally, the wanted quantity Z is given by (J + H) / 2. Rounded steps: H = 12.32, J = 11.44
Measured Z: 11.9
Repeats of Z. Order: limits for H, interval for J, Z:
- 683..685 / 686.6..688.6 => 12.4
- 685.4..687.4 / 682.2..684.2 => 12.5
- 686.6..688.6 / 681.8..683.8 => 12.5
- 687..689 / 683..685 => 12.5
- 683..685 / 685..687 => 11.7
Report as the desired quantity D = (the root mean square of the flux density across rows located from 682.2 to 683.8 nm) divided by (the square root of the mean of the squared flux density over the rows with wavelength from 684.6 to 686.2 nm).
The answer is 1.02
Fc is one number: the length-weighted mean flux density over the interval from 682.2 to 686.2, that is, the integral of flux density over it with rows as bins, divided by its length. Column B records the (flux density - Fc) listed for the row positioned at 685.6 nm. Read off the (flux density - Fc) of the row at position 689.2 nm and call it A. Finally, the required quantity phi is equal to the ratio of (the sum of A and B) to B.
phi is -1.4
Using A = 0.9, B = -0.4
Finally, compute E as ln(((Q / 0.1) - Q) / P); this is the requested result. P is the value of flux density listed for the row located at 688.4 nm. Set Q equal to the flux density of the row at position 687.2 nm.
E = 2.24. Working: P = 12.87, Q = 13.42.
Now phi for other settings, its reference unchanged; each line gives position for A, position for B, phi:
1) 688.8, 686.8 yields 1.7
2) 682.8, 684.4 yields 1.2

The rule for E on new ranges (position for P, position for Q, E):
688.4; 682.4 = 2.15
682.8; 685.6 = 2.16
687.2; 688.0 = 2.17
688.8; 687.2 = 2.25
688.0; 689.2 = 2.17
